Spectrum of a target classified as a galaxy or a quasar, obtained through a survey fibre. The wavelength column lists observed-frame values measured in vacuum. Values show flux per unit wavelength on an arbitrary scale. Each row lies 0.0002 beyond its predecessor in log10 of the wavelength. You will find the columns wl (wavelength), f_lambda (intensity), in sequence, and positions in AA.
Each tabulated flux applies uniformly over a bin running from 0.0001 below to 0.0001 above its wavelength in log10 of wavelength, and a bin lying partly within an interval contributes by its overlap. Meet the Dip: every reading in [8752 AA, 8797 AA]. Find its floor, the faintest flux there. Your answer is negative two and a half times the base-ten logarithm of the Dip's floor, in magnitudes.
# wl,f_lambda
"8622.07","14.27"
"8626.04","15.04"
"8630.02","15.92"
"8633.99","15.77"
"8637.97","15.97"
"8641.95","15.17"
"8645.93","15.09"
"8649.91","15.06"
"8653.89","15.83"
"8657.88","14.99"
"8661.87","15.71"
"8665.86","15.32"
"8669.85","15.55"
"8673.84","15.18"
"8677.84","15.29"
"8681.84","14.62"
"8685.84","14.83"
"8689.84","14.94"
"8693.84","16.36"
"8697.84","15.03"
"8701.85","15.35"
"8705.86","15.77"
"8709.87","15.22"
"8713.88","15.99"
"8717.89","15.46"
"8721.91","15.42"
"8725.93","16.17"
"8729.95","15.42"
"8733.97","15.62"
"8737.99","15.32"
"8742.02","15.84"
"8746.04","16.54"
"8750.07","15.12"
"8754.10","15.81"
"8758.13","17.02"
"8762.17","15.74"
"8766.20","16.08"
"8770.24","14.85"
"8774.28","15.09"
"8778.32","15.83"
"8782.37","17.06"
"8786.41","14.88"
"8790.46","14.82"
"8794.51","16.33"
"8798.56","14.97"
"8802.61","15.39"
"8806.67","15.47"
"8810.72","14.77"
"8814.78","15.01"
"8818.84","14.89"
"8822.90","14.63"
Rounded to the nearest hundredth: -2.93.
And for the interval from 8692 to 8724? -2.94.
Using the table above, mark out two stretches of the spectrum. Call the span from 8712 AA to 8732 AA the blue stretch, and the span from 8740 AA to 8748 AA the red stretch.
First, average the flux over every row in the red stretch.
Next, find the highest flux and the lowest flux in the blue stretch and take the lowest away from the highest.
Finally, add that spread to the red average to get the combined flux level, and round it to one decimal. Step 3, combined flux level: 16.9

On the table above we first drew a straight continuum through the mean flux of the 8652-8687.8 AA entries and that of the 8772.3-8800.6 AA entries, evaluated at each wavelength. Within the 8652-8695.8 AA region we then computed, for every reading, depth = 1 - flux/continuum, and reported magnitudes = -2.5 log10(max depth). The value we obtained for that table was 3.40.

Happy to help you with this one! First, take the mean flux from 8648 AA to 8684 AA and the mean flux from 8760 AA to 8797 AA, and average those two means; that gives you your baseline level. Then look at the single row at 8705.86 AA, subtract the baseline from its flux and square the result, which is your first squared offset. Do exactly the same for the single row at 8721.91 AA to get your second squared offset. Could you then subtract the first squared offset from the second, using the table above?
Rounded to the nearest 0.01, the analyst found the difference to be -0.10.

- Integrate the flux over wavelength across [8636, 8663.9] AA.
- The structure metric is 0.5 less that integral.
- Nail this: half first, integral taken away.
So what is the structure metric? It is -429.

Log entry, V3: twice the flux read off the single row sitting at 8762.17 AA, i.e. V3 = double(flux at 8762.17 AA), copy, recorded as 31.5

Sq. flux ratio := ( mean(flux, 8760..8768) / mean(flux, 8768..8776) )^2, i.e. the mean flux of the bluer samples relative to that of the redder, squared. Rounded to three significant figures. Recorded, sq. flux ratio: 1.13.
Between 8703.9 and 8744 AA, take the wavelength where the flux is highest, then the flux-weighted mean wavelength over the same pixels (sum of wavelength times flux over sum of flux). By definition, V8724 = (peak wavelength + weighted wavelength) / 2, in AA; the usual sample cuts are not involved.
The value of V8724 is 8724.9 AA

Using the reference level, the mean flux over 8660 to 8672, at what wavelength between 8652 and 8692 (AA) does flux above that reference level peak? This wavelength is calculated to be 8653.89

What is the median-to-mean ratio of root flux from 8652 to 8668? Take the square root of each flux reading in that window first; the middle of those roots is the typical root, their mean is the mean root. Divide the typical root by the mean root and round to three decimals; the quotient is 1.002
